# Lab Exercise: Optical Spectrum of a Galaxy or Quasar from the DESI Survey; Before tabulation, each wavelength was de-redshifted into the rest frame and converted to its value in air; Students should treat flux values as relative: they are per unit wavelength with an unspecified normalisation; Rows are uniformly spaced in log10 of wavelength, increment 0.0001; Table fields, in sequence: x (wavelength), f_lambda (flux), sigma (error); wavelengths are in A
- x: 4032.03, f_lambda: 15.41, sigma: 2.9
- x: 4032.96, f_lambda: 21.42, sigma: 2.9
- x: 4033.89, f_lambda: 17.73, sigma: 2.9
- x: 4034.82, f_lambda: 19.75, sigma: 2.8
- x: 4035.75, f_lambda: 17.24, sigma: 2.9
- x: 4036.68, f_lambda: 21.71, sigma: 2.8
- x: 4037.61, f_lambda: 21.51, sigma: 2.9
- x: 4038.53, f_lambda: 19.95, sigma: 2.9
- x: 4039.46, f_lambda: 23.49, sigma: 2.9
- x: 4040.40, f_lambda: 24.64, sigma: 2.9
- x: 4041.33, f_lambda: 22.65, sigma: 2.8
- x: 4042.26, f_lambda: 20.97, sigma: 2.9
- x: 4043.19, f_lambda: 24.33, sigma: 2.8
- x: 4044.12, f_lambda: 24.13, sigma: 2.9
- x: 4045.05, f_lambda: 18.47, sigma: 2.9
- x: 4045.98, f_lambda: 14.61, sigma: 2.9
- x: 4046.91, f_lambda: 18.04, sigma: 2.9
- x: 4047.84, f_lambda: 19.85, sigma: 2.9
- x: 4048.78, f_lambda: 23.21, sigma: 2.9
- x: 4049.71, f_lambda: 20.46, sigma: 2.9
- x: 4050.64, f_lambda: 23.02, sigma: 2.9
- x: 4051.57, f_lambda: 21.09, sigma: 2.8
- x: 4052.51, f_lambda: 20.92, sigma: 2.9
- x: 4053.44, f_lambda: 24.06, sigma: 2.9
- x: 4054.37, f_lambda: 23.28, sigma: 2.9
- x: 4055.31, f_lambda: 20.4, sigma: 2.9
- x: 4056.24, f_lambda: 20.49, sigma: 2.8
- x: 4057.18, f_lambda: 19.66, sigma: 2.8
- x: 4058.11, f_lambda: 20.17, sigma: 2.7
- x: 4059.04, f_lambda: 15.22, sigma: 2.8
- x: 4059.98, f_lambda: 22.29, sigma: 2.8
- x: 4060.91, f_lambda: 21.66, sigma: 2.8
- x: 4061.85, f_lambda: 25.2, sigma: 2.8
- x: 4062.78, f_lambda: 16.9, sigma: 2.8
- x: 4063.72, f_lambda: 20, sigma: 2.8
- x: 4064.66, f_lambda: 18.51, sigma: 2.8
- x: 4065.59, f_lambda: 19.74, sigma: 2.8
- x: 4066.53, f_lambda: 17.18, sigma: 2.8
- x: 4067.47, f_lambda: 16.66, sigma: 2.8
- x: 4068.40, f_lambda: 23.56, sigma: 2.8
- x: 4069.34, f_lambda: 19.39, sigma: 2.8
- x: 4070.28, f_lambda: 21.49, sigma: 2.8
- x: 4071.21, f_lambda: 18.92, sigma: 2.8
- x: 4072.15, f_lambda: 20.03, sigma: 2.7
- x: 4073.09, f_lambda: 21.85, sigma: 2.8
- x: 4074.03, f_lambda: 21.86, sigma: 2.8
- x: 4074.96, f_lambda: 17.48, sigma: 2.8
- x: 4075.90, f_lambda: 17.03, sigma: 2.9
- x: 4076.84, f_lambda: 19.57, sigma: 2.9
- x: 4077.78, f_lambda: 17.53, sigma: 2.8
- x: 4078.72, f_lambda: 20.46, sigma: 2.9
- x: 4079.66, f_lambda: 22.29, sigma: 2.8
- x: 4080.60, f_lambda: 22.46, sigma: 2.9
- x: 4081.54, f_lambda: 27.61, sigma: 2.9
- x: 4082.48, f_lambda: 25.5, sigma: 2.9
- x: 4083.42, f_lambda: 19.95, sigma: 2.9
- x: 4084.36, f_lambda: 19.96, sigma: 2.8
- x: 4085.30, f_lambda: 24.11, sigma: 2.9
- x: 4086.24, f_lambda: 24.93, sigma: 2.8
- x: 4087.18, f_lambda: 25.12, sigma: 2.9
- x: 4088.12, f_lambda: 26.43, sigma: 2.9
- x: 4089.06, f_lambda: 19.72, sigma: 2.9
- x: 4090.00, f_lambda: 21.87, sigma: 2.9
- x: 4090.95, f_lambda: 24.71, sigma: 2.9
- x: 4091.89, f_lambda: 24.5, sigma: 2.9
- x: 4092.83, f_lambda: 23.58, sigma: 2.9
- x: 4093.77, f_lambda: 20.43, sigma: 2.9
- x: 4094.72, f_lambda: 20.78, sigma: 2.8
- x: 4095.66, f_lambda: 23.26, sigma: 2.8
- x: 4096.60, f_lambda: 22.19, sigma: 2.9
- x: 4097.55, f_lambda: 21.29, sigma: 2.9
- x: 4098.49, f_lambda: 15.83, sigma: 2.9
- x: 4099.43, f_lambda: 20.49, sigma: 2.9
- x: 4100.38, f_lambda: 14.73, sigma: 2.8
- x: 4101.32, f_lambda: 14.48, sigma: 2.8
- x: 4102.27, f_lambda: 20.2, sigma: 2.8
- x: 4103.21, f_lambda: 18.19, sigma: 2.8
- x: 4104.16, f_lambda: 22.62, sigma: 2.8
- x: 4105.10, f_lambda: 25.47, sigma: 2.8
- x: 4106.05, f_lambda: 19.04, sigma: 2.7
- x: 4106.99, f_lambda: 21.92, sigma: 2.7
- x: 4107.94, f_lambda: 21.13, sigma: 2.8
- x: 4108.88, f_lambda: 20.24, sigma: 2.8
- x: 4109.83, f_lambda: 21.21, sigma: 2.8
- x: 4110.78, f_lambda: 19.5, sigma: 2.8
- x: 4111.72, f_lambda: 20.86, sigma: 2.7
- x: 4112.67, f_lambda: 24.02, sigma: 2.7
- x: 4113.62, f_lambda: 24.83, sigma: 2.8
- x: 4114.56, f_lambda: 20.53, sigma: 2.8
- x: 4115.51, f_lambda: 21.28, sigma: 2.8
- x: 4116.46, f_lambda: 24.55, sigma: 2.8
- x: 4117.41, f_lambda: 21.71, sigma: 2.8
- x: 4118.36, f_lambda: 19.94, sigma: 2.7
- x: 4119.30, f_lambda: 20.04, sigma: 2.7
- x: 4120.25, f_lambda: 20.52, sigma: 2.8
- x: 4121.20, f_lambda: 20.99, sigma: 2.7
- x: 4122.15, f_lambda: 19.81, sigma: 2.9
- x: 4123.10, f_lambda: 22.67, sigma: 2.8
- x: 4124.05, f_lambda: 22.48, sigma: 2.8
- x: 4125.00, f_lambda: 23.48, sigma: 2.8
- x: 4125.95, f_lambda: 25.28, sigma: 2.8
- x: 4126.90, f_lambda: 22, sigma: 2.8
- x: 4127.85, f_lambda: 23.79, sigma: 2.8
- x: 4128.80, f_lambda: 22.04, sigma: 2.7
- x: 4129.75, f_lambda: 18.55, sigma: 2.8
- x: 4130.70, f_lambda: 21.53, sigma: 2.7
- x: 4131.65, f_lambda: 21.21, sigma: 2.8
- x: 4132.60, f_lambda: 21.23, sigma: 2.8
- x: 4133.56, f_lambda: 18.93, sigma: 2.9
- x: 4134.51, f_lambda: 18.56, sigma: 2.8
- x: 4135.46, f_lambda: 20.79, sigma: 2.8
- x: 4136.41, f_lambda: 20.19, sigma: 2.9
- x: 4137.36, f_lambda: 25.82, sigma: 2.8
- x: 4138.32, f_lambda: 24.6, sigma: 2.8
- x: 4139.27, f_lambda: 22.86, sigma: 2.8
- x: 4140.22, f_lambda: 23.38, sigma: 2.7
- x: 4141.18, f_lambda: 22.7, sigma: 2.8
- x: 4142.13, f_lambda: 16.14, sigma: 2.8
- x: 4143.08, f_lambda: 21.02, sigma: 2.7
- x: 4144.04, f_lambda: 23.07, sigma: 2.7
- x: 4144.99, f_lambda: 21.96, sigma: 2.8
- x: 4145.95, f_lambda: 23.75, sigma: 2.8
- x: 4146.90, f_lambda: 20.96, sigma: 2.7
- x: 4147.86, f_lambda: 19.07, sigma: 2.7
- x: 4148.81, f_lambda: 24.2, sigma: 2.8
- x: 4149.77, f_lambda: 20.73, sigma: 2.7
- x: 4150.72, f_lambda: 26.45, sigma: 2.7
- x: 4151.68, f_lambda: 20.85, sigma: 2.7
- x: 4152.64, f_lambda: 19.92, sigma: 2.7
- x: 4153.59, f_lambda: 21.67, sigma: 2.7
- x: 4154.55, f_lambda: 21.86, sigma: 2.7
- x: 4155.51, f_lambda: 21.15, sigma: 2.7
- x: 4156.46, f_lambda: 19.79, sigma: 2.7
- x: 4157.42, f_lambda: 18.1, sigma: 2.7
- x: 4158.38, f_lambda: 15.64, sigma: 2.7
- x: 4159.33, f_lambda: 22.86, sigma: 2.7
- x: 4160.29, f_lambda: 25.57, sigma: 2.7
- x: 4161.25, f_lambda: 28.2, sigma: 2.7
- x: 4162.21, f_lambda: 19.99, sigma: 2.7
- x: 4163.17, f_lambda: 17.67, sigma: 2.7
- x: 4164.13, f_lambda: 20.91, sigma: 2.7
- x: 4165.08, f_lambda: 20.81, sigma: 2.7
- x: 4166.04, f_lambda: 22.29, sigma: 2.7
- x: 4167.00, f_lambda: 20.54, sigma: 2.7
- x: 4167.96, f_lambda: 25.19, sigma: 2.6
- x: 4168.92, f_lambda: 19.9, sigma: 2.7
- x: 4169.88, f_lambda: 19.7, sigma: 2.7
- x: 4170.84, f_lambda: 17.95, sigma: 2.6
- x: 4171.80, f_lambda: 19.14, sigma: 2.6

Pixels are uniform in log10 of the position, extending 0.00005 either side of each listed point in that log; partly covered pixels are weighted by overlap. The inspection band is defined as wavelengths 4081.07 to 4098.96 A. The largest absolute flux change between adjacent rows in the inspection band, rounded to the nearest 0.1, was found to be 6.7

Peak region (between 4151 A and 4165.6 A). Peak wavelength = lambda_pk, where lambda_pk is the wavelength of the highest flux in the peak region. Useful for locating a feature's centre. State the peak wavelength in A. 4161.25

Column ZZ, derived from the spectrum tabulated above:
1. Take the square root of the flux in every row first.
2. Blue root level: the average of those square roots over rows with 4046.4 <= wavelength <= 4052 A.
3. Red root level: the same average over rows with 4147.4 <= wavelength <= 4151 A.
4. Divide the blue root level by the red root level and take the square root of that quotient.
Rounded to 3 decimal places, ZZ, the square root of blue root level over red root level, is 0.982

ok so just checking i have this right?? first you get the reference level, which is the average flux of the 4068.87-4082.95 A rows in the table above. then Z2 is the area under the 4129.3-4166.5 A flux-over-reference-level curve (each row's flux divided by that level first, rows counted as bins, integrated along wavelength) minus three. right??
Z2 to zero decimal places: 35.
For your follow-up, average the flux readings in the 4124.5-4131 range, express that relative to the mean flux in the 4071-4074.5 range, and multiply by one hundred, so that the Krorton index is 108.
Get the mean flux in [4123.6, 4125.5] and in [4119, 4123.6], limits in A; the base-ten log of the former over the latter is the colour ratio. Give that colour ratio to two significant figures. 0.043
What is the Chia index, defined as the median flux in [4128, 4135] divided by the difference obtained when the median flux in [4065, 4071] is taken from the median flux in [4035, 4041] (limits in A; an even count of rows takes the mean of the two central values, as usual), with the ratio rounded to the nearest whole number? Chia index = 10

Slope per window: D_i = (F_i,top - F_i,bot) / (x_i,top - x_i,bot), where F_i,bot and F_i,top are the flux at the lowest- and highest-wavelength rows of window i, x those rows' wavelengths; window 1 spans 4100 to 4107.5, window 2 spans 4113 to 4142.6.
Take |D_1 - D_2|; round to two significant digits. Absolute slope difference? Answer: 1.4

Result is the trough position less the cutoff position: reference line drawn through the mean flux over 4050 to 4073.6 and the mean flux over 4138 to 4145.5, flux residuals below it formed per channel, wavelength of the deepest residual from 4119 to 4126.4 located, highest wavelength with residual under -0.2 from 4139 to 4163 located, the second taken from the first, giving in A -40.1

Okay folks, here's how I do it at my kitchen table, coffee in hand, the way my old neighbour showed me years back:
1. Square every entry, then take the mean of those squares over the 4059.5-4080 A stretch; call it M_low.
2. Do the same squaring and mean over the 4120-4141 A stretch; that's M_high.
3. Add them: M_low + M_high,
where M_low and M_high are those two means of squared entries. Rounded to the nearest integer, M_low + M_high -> 886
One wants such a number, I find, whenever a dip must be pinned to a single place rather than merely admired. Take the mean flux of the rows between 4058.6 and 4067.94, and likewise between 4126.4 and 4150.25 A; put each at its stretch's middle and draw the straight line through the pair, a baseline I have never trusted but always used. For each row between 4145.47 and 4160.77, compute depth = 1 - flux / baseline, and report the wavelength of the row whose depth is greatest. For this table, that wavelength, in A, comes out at 4158.38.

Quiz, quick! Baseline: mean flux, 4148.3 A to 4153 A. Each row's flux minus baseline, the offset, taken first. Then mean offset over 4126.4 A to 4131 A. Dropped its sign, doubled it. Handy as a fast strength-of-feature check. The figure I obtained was 1.7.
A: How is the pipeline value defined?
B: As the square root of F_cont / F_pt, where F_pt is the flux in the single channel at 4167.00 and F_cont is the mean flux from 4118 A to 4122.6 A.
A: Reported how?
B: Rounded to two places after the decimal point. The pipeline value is 0.99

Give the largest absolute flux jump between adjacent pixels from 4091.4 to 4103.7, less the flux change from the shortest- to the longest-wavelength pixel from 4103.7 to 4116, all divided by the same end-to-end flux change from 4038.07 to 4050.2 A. 14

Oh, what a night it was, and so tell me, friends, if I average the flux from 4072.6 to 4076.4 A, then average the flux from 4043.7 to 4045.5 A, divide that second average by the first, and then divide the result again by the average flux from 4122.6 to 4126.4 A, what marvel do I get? 0.0464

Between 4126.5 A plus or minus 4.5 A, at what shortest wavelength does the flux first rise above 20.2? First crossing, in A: 4123.10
